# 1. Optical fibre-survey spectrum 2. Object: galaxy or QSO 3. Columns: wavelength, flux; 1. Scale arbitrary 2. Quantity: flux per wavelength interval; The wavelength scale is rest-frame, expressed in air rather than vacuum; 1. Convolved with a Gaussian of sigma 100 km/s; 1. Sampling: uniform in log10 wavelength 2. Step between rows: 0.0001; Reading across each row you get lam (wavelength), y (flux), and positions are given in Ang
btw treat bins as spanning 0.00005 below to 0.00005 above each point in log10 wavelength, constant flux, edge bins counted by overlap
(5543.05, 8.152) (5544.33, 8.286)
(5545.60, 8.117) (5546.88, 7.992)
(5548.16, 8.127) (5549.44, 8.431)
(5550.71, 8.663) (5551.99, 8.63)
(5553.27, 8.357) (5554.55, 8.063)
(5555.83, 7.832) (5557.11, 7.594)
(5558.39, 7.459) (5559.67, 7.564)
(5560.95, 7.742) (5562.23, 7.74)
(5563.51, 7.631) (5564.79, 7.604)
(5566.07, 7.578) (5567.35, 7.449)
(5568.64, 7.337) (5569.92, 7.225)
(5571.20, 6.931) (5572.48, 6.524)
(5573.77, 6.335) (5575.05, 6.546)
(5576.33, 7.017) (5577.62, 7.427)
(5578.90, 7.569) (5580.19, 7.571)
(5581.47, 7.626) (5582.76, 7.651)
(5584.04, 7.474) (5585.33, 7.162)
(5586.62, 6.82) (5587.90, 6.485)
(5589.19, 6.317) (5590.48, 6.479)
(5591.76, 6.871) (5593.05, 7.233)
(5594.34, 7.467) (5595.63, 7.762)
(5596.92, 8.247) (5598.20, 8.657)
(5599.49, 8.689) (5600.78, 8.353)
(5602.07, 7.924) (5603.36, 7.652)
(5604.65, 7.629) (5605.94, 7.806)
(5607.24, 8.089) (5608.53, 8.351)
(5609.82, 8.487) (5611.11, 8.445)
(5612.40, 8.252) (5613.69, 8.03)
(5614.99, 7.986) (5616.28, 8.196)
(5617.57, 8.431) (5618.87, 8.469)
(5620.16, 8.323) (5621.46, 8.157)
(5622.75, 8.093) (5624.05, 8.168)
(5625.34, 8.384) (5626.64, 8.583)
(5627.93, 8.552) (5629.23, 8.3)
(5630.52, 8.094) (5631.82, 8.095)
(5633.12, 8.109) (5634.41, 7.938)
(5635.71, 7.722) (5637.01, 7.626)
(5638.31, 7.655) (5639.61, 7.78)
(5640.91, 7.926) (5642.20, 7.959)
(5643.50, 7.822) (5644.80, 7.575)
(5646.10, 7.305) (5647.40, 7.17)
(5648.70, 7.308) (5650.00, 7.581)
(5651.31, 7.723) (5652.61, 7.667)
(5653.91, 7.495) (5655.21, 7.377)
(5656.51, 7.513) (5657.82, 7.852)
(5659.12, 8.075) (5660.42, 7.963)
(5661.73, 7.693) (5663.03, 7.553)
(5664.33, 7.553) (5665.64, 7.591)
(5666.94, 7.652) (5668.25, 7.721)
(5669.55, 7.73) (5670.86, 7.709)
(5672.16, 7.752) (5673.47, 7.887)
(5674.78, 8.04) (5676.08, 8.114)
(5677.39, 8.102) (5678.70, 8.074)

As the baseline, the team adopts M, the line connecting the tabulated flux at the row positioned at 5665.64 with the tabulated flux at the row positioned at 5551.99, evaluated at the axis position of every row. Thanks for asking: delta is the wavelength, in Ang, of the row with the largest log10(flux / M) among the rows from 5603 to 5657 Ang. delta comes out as 5626.64 Ang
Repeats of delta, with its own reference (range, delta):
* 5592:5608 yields 5599.49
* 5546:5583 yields 5550.71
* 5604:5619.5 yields 5618.87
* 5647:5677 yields 5676.08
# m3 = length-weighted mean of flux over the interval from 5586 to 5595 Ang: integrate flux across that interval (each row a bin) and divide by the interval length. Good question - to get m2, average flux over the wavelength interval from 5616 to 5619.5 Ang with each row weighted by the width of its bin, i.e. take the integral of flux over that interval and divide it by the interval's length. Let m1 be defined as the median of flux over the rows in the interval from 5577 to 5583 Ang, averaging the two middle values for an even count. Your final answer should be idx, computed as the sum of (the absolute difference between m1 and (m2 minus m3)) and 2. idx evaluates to 8.0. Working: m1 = 7.57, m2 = 8.4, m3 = 6.8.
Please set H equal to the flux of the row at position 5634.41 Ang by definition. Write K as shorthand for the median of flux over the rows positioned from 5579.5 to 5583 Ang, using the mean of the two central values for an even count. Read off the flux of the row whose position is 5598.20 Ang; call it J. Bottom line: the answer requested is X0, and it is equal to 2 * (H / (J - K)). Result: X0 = 15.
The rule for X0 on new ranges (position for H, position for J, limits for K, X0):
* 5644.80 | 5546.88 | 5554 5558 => 95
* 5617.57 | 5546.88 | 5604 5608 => 91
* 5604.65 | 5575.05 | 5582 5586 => -16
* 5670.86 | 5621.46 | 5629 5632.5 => 249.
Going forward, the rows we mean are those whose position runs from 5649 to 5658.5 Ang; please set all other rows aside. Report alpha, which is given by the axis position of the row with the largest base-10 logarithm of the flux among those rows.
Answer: 5657.82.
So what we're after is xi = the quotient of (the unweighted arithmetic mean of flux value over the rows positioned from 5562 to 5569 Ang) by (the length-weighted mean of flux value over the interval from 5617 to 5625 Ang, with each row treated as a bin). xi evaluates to 0.91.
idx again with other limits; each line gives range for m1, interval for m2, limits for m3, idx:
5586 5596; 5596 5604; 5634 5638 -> 8.3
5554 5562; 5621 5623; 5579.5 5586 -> 9.0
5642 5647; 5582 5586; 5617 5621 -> 10.7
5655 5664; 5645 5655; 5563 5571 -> 9.7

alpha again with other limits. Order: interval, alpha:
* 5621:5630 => 5626.64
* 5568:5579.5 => 5578.90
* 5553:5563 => 5553.27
